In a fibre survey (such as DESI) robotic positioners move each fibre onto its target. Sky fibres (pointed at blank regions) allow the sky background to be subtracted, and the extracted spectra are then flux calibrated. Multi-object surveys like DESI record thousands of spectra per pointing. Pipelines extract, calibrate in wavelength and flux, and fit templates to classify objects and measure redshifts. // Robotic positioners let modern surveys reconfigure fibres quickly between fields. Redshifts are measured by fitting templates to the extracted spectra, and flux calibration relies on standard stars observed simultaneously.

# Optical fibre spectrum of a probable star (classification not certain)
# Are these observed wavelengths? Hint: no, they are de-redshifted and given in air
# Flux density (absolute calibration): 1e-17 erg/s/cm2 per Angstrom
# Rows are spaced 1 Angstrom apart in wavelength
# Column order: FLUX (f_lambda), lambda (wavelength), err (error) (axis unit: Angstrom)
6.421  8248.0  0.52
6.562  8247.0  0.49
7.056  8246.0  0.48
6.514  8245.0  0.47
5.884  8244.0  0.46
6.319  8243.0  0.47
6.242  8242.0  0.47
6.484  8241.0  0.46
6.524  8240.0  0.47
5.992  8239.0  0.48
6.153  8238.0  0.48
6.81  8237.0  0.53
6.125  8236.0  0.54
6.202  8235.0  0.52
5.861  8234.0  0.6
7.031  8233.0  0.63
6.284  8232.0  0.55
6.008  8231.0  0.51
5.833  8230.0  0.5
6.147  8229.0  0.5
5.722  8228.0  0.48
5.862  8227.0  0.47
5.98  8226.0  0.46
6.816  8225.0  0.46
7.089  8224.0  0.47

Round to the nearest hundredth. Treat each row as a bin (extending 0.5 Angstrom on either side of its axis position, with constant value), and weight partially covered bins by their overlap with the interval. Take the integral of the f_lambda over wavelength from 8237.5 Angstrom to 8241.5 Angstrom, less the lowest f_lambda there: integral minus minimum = 19.16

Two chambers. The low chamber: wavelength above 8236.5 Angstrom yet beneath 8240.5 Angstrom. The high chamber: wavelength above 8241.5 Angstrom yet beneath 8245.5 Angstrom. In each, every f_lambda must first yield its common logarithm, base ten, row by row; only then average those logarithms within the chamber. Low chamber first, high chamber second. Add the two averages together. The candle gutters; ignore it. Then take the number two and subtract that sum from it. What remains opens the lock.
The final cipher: 0.402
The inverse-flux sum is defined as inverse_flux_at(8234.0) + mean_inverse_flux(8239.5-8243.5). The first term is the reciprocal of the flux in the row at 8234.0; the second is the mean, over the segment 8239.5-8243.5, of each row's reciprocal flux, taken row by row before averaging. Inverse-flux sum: 0.327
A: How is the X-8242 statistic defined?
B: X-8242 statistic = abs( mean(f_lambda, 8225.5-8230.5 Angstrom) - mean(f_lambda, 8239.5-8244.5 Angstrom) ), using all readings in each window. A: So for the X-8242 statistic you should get 0.38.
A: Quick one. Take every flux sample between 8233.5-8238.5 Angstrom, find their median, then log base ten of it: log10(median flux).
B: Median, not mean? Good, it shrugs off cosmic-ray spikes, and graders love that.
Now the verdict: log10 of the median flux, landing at 0.789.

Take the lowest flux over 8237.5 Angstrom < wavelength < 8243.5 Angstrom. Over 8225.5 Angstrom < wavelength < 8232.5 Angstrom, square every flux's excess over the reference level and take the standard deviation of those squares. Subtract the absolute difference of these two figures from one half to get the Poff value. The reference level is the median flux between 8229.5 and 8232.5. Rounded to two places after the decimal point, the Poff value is -5.46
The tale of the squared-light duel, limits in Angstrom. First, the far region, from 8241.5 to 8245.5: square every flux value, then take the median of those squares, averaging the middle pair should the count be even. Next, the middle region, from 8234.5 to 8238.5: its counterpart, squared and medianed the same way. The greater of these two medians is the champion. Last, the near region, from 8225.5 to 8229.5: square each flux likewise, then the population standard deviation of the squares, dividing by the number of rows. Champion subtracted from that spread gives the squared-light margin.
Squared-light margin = -37.6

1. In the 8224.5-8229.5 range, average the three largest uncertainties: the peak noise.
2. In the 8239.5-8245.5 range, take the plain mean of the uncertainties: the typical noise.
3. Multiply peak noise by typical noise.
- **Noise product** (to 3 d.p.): 0.226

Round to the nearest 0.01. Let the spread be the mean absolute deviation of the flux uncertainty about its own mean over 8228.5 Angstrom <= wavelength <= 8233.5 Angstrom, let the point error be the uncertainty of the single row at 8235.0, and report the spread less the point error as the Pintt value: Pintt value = -0.48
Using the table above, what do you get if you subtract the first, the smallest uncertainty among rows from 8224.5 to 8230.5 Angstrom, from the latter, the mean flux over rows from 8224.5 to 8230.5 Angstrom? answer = 5.60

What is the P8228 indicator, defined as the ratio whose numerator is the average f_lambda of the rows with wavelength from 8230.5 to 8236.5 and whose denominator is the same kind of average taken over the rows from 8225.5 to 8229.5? 1.05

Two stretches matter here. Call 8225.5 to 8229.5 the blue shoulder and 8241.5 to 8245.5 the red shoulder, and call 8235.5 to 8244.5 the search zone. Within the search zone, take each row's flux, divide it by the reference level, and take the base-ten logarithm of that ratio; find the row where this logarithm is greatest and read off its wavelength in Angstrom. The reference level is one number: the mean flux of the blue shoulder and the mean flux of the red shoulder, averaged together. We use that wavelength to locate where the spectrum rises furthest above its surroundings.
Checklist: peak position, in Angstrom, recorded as 8237.0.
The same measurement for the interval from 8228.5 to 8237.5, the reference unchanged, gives 8233.0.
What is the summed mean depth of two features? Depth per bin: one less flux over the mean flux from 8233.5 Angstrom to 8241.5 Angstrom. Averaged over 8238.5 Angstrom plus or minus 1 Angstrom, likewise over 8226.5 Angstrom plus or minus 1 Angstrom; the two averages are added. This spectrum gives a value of 0.09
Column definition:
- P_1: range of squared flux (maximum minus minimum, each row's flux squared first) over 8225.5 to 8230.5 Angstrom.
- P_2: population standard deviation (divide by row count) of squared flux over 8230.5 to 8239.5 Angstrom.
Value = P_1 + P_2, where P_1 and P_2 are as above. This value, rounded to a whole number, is 10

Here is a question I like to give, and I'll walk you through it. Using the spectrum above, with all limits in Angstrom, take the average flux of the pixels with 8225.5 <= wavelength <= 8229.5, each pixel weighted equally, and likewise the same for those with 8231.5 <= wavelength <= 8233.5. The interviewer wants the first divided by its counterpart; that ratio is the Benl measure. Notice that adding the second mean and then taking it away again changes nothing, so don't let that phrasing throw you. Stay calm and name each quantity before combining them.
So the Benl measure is 0.89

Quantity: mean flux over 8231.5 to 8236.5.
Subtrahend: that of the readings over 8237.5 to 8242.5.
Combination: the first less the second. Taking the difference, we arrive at 0.022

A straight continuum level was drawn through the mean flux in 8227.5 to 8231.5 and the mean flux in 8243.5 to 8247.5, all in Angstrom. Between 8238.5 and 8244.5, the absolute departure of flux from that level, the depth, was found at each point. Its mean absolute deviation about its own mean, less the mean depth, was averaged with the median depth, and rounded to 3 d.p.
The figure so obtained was 0.031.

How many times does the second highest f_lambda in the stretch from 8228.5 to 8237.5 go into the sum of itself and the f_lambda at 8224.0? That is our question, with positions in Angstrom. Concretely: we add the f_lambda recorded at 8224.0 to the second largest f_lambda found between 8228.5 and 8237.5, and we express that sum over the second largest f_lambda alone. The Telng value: 2.04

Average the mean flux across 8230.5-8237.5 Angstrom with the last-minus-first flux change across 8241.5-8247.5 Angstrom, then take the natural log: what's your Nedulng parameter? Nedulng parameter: 1.20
